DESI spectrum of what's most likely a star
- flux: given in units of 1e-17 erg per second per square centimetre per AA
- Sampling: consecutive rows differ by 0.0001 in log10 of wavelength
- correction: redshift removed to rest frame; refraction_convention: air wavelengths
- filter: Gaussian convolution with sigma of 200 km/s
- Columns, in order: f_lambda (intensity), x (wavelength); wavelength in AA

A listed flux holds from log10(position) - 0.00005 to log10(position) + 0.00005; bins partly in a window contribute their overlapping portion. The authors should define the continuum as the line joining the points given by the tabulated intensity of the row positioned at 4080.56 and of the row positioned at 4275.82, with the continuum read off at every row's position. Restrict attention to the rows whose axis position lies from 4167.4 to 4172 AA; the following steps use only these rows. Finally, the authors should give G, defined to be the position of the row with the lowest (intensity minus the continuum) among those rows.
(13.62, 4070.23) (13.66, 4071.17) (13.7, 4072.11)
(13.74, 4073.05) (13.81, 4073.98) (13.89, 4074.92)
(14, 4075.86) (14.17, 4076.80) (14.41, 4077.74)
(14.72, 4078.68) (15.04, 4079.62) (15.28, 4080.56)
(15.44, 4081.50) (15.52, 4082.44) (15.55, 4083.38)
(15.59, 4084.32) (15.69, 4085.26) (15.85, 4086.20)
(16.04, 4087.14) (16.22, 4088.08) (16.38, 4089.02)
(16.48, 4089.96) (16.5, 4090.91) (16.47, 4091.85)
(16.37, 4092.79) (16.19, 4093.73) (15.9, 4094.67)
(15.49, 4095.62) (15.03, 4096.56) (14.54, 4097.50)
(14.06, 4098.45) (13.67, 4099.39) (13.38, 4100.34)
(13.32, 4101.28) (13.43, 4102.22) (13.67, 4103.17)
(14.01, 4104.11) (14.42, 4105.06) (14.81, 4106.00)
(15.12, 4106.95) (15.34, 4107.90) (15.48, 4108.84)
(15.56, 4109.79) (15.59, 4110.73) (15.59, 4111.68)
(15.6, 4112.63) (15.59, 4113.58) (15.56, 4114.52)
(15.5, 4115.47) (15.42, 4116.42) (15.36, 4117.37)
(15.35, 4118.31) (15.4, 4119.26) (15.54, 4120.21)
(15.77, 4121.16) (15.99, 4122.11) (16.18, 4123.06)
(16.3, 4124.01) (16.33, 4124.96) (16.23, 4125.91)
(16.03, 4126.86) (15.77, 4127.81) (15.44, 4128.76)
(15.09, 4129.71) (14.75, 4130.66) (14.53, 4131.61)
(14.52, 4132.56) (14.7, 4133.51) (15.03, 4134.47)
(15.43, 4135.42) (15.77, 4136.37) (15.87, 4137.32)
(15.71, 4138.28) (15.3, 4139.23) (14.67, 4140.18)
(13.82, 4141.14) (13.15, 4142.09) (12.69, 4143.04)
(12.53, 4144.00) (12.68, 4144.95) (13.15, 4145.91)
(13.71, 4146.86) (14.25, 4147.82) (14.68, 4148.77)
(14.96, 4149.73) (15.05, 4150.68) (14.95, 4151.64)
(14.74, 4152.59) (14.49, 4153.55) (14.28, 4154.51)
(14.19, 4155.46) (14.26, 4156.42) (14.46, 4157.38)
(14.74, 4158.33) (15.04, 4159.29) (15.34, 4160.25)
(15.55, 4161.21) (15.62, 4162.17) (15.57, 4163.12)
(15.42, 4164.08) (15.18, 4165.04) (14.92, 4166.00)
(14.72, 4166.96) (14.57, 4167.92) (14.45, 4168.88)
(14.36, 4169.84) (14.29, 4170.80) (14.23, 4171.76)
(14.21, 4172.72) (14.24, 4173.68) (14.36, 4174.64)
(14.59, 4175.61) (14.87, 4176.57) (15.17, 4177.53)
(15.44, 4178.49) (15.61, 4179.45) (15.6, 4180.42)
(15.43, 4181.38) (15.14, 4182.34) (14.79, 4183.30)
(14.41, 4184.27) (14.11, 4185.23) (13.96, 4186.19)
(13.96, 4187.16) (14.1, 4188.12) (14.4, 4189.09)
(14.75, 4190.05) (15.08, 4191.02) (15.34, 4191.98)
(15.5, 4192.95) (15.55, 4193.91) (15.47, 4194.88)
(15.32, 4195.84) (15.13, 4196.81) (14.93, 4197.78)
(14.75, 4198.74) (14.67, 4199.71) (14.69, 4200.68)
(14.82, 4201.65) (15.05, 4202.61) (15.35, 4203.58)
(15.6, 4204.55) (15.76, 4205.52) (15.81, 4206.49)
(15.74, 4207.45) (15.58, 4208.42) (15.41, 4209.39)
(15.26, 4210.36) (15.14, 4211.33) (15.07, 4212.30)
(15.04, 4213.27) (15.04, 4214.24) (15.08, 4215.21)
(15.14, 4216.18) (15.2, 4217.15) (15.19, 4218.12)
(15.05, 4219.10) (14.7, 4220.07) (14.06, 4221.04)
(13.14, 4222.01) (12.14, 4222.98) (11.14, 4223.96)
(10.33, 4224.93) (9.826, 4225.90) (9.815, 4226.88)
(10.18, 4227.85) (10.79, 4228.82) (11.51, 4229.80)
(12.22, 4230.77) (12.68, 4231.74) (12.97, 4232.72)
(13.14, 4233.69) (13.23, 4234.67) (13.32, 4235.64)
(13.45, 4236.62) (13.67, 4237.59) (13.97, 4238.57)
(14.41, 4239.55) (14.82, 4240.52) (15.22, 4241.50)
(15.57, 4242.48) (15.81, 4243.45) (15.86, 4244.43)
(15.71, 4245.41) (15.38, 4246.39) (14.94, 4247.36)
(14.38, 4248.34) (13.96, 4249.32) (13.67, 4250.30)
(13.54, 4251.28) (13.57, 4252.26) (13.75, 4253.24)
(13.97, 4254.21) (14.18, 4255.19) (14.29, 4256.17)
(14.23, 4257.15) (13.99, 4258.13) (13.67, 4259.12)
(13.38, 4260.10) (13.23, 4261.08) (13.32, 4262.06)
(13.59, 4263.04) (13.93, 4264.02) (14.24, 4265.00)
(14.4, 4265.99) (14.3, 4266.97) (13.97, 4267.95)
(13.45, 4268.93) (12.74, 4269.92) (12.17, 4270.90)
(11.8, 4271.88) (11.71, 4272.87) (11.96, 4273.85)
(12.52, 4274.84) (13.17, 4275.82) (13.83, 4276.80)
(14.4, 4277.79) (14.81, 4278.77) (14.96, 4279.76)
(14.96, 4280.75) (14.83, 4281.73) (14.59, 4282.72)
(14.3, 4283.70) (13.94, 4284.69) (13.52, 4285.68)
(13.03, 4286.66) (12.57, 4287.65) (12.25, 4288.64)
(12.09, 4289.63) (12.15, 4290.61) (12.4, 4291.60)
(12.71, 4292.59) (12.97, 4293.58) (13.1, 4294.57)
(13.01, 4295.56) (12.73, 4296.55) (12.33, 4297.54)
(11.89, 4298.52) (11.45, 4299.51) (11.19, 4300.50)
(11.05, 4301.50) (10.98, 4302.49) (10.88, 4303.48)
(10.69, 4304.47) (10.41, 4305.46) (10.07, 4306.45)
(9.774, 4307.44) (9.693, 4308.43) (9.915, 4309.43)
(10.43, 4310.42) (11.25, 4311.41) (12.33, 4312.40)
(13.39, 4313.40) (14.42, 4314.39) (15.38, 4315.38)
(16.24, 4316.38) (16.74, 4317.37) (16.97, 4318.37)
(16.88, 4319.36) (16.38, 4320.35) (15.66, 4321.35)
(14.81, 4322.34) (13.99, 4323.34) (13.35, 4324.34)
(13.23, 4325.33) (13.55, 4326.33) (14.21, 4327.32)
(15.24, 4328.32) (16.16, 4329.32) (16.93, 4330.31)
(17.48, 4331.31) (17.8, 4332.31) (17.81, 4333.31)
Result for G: 4171.76 AA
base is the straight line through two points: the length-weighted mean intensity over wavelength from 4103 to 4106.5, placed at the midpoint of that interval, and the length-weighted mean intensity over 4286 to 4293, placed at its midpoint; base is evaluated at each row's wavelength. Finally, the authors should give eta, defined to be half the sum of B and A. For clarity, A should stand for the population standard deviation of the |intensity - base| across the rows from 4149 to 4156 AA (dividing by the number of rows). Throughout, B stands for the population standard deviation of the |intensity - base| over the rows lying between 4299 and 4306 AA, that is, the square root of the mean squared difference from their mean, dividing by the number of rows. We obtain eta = 0.30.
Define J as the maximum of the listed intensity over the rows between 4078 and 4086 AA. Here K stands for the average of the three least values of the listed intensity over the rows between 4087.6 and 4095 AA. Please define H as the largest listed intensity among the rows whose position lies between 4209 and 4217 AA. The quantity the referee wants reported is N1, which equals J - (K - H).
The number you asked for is 15.0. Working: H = 15.41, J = 15.69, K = 16.1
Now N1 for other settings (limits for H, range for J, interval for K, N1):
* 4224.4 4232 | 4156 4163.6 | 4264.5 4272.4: 16.1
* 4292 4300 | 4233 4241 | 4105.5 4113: 12.8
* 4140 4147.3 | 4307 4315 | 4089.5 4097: 13.6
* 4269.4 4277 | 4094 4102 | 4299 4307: 19.3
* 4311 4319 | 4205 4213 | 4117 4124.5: 17.4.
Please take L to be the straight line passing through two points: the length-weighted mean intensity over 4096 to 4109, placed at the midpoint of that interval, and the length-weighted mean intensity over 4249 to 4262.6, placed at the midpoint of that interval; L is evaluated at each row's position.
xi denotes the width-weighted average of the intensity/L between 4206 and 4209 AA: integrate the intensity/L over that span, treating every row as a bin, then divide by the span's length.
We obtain 1.13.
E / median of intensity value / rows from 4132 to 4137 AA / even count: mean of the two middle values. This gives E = 15.0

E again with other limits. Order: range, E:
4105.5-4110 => 15.3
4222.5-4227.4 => 10.3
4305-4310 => 9.9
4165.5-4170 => 14.6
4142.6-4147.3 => 12.7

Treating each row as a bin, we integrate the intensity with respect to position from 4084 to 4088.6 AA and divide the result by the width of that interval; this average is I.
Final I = 15.9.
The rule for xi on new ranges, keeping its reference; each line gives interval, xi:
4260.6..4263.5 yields 0.97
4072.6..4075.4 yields 0.96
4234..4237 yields 0.96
